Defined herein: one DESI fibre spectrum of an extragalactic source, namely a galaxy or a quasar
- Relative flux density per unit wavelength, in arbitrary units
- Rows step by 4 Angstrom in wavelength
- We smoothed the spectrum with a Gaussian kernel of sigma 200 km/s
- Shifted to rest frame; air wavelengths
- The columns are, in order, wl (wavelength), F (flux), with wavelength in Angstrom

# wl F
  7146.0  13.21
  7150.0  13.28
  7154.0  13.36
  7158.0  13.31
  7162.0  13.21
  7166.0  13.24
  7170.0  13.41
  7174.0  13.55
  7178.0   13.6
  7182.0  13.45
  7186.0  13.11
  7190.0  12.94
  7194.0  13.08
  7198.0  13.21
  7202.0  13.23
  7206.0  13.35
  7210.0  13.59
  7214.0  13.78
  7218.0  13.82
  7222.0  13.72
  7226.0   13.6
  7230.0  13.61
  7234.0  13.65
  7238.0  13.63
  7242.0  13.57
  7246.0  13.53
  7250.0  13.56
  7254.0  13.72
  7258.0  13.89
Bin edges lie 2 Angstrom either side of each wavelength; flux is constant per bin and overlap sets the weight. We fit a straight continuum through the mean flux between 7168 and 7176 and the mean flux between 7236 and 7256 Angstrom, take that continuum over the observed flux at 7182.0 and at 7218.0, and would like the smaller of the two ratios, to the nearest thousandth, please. 0.981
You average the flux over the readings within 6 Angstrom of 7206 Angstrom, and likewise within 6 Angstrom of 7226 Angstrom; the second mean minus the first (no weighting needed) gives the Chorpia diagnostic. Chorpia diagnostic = 0.25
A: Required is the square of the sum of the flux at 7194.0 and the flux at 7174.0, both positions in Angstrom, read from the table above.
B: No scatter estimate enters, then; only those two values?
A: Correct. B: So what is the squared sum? 709.2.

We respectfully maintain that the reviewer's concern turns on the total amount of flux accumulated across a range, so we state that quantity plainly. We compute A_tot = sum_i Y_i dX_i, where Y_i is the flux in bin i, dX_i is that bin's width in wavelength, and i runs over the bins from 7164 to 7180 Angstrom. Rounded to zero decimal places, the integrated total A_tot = 215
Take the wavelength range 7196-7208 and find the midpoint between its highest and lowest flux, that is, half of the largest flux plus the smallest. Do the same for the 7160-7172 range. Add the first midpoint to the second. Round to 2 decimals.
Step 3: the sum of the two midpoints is 26.59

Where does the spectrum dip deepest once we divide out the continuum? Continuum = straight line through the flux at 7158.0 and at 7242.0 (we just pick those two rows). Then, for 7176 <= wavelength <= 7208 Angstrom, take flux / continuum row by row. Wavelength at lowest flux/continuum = 7190.0 Angstrom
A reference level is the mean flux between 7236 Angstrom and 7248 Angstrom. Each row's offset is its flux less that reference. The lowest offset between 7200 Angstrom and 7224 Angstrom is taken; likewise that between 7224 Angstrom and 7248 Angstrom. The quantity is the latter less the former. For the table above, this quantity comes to 0.3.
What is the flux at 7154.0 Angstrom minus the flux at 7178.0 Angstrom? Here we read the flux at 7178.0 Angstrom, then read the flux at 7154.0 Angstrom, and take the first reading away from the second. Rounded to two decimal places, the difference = -0.24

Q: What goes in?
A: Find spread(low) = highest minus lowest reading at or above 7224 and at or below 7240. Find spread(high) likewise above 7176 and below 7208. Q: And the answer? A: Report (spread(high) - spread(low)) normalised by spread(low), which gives 12.2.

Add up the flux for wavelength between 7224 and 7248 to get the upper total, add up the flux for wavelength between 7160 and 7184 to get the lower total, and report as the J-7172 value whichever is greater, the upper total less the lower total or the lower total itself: 80.46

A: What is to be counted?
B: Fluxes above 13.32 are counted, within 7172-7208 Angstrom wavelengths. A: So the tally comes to 4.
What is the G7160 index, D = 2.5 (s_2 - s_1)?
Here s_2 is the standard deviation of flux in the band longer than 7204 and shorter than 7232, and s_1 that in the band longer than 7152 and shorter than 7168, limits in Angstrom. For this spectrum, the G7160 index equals 0.22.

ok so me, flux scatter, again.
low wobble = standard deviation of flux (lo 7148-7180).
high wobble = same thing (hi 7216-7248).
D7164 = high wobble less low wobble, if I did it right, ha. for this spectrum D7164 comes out -0.05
